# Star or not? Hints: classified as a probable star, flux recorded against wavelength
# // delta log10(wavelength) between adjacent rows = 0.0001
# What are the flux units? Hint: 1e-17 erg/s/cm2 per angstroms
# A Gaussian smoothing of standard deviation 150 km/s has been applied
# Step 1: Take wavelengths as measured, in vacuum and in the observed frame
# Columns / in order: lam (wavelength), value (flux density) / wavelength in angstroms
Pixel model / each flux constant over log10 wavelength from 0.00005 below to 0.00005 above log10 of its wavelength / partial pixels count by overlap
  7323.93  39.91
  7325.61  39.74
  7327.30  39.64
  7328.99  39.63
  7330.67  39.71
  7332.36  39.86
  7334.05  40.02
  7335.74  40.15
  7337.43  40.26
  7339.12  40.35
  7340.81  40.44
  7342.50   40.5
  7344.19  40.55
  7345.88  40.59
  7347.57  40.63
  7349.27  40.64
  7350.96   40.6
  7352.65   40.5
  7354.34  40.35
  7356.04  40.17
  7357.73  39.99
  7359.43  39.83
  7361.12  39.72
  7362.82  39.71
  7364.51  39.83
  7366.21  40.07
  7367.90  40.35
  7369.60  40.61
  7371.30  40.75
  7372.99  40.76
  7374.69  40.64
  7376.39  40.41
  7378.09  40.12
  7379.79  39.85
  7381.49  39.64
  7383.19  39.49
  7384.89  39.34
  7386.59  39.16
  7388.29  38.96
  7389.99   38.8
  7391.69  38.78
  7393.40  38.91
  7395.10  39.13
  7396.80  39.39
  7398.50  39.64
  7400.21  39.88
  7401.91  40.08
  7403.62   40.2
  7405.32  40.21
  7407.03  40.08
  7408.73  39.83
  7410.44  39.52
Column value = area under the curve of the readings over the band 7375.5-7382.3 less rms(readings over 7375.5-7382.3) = 231.9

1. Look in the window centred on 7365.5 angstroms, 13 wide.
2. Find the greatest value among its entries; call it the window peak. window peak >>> 40.75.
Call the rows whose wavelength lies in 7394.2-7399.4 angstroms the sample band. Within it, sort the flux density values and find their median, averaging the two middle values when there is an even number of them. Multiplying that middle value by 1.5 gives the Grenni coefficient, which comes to 59.1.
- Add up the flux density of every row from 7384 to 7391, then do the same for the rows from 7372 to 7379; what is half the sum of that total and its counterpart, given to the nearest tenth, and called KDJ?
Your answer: 159.1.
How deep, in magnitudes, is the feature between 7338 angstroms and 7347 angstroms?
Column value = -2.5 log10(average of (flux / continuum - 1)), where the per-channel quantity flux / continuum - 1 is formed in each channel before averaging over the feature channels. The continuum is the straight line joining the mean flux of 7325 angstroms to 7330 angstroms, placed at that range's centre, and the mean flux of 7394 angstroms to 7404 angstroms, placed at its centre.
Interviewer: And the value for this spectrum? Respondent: 4.2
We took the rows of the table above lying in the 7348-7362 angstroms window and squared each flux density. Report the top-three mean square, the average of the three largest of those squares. 1647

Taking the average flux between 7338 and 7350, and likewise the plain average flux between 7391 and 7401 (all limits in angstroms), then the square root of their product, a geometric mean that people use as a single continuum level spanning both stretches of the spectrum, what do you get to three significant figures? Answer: 39.9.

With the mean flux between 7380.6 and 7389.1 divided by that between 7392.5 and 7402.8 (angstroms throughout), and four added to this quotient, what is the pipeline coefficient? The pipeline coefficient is 5.00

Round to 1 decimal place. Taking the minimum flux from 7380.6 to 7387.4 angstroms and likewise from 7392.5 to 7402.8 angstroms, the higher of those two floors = 39.2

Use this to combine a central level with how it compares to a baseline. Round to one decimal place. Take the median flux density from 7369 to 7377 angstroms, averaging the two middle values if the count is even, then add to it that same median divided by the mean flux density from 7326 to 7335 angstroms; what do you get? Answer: 41.7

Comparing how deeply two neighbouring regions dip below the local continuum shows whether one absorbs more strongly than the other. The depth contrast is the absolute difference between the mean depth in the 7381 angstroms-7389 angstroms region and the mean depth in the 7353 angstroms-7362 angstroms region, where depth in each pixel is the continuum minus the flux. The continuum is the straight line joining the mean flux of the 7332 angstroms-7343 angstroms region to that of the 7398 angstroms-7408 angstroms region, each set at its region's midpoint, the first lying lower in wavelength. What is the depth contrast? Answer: 0.6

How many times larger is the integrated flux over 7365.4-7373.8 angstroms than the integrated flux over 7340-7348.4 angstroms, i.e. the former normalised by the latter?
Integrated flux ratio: 1.00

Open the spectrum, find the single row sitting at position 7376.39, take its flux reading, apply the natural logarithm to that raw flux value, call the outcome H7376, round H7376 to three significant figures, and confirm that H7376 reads 3.70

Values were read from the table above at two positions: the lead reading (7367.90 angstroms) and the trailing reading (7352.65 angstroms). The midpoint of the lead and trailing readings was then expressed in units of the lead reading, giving 1.00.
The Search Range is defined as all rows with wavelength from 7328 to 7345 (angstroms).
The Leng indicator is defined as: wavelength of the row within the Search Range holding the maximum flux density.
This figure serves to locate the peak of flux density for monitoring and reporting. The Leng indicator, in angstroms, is 7344.19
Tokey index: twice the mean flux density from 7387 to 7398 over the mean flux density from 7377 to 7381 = 1.95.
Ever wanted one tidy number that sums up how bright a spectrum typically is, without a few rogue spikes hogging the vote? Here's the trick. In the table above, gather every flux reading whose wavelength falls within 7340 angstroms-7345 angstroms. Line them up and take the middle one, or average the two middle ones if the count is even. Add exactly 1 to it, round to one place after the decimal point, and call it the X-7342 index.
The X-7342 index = 41.5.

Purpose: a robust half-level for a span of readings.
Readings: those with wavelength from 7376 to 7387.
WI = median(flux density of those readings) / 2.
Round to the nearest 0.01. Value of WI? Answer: 19.82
